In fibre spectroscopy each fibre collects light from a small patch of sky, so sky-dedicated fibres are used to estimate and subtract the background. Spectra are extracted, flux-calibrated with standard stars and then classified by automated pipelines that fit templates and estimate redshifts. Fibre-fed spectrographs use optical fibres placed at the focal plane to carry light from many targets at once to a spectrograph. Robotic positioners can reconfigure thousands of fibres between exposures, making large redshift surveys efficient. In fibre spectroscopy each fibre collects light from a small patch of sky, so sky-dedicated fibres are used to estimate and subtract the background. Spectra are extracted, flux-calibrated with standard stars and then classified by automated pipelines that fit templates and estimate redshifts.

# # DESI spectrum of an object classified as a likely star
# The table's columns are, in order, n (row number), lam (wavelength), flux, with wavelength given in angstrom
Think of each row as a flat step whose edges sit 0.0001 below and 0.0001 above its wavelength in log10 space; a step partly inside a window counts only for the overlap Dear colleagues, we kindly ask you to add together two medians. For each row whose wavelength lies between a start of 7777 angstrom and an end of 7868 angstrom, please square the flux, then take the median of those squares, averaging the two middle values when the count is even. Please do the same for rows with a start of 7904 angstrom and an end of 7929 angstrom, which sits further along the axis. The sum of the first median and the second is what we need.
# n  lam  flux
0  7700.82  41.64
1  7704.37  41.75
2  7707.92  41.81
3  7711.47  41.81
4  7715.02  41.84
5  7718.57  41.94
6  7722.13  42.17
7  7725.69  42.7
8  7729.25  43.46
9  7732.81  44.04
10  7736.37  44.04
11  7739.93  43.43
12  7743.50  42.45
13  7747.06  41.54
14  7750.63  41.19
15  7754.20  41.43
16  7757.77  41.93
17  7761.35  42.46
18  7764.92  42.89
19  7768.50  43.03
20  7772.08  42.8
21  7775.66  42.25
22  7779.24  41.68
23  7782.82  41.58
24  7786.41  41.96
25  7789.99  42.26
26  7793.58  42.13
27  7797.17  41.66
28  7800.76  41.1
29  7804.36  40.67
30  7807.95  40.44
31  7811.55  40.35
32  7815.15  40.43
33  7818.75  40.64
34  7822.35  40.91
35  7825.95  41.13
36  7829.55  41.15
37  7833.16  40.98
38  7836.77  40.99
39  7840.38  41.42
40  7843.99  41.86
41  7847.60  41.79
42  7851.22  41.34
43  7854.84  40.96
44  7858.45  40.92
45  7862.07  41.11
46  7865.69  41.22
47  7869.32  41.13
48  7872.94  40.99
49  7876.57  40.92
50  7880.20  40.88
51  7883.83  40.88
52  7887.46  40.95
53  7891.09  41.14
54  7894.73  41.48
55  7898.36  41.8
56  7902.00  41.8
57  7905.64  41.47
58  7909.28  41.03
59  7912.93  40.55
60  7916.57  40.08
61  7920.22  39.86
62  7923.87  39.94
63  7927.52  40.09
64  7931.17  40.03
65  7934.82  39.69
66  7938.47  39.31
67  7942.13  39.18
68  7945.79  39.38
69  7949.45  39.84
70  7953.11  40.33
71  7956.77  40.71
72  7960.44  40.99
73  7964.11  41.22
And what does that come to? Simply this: 3299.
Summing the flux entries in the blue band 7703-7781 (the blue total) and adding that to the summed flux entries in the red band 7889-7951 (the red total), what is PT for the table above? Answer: 1619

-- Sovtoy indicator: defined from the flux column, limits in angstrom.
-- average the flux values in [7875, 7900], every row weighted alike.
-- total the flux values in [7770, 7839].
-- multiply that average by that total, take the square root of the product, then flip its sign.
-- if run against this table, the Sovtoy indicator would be -180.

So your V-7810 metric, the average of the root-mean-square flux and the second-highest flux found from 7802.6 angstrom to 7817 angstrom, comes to 40.5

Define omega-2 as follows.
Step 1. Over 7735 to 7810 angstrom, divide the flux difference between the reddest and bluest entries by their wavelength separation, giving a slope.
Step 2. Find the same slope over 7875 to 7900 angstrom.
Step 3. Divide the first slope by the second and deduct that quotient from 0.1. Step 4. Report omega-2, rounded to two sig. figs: 1.3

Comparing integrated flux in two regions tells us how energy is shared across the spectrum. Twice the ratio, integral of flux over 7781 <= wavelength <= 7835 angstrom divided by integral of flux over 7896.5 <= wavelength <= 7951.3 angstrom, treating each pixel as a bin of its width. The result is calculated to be 2.014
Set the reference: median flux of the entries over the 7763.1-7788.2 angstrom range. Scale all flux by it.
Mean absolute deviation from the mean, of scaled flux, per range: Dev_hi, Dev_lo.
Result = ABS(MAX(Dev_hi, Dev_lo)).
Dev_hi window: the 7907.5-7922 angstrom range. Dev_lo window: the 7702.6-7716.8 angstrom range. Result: 0.0097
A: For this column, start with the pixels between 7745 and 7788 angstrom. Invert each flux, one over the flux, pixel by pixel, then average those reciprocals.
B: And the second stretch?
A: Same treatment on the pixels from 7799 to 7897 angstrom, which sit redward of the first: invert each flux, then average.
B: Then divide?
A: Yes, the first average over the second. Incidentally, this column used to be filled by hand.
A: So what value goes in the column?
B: 0.976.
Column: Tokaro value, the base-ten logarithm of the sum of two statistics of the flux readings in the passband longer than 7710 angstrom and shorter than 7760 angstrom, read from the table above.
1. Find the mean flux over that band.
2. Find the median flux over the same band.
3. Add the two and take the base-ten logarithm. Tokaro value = 1.927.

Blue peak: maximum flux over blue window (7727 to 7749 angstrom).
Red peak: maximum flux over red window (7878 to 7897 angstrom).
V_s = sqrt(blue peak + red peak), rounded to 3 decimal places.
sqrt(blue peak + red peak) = 9.248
